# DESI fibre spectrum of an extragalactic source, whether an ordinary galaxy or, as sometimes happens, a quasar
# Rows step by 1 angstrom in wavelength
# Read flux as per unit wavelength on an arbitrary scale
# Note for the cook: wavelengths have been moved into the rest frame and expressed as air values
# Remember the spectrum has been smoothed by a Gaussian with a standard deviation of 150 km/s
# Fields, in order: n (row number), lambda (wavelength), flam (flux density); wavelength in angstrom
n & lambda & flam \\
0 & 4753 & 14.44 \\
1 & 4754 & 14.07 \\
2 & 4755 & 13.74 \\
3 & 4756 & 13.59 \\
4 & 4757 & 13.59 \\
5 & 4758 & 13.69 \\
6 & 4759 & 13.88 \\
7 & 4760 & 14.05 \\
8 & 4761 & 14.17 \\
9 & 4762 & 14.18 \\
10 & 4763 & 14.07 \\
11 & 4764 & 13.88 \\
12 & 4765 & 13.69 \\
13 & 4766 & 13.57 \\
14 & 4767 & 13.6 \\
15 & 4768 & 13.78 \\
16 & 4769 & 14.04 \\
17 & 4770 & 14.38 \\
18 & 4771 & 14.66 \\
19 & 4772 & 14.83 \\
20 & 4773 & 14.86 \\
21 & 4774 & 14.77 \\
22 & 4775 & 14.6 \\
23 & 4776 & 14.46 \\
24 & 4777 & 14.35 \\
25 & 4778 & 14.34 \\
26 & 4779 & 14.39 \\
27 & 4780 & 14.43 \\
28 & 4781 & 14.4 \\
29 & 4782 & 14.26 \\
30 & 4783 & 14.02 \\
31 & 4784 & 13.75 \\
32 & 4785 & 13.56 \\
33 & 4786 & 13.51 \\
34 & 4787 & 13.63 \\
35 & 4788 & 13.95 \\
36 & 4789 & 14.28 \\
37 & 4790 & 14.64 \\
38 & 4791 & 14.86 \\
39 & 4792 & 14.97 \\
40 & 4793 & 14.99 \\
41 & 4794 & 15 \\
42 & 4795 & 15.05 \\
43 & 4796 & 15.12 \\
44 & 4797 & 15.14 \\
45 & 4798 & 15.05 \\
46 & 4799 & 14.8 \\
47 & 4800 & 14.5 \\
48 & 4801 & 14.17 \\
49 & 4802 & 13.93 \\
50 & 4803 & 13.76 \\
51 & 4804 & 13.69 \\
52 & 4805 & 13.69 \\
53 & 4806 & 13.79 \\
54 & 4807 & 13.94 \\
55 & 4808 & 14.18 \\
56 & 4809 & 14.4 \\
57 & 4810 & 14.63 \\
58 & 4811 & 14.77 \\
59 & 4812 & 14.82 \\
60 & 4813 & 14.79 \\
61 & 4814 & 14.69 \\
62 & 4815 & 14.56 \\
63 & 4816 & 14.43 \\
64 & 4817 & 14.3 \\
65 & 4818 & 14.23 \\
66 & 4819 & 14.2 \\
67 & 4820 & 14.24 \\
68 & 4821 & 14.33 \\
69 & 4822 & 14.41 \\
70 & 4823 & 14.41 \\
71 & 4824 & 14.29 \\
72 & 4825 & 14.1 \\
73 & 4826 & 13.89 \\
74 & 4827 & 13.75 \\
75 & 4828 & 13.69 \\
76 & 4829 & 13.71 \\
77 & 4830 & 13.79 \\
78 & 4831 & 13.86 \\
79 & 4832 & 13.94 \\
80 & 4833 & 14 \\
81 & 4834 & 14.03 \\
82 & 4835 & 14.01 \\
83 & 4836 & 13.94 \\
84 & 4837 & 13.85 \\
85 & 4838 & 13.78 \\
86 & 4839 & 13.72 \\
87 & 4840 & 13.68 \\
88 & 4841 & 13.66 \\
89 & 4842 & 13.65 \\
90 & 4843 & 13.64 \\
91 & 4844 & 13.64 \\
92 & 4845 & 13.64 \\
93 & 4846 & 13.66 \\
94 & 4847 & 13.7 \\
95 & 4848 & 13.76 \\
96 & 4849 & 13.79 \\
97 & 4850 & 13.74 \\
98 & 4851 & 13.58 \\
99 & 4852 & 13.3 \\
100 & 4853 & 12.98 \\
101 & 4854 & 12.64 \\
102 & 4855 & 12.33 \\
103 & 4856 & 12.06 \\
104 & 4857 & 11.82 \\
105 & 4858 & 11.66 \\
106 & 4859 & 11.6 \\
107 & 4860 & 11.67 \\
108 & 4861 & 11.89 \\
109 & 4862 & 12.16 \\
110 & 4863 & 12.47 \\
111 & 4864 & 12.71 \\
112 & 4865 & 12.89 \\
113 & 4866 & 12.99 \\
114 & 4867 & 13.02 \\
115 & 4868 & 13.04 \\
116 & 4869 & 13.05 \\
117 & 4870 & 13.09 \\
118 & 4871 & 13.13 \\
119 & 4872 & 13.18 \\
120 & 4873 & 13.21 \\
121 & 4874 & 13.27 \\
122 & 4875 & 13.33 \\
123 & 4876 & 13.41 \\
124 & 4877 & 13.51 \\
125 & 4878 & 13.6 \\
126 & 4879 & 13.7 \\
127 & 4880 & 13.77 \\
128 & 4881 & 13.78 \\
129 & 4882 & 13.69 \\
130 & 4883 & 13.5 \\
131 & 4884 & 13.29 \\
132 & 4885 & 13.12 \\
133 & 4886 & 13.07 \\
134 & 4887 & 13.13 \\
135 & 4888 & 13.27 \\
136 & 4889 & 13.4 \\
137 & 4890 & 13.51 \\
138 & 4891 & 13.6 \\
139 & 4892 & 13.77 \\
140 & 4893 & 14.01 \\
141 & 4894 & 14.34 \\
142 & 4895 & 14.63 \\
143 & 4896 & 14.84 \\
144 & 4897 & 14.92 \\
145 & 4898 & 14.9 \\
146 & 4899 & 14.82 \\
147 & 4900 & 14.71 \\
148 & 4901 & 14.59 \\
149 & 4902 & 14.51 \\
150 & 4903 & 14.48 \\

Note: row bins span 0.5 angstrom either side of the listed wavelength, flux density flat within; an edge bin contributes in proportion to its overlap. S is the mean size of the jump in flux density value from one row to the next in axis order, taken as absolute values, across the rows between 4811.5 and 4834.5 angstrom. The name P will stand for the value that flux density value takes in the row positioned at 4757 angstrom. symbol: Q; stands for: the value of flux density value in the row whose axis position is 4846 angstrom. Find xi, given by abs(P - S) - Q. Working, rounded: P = 13.59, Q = 13.66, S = 0.086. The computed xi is -0.2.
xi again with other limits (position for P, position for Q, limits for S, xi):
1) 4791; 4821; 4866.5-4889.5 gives 0.4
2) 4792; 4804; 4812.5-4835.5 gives 1.2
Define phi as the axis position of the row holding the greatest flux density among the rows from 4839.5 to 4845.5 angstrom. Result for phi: 4840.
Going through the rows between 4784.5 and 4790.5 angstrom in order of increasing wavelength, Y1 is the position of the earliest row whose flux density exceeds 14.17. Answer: 4789 angstrom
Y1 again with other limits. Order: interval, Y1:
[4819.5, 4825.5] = 4820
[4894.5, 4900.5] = 4895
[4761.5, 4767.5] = 4762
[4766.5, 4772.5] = 4770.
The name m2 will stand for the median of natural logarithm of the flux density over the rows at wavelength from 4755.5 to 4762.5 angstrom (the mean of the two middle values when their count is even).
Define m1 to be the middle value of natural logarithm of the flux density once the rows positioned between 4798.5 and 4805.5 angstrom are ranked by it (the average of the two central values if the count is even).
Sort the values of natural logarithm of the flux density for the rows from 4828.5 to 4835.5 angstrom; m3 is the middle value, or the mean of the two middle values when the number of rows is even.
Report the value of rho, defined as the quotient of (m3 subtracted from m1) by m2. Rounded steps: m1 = 2.63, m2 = 2.63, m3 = 2.63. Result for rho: 0.00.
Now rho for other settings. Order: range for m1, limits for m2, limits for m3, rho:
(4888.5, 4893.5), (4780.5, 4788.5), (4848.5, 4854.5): 0.00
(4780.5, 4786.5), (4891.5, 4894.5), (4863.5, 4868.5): 0.03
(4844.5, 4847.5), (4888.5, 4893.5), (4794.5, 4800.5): -0.04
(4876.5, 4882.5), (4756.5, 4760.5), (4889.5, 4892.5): 0.00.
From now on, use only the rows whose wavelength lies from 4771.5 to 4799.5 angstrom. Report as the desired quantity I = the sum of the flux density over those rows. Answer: 406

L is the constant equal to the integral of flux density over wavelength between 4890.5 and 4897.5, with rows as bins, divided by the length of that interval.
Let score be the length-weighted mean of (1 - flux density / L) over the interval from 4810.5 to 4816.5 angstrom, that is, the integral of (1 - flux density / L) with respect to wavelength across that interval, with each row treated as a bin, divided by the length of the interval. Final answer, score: -0.03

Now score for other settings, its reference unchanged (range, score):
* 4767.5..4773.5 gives -0.01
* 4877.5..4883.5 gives 0.04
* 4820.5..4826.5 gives 0.00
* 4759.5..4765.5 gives 0.02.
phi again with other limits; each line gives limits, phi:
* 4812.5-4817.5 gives 4813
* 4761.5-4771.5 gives 4771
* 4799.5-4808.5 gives 4800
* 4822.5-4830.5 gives 4823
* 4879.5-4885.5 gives 4881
